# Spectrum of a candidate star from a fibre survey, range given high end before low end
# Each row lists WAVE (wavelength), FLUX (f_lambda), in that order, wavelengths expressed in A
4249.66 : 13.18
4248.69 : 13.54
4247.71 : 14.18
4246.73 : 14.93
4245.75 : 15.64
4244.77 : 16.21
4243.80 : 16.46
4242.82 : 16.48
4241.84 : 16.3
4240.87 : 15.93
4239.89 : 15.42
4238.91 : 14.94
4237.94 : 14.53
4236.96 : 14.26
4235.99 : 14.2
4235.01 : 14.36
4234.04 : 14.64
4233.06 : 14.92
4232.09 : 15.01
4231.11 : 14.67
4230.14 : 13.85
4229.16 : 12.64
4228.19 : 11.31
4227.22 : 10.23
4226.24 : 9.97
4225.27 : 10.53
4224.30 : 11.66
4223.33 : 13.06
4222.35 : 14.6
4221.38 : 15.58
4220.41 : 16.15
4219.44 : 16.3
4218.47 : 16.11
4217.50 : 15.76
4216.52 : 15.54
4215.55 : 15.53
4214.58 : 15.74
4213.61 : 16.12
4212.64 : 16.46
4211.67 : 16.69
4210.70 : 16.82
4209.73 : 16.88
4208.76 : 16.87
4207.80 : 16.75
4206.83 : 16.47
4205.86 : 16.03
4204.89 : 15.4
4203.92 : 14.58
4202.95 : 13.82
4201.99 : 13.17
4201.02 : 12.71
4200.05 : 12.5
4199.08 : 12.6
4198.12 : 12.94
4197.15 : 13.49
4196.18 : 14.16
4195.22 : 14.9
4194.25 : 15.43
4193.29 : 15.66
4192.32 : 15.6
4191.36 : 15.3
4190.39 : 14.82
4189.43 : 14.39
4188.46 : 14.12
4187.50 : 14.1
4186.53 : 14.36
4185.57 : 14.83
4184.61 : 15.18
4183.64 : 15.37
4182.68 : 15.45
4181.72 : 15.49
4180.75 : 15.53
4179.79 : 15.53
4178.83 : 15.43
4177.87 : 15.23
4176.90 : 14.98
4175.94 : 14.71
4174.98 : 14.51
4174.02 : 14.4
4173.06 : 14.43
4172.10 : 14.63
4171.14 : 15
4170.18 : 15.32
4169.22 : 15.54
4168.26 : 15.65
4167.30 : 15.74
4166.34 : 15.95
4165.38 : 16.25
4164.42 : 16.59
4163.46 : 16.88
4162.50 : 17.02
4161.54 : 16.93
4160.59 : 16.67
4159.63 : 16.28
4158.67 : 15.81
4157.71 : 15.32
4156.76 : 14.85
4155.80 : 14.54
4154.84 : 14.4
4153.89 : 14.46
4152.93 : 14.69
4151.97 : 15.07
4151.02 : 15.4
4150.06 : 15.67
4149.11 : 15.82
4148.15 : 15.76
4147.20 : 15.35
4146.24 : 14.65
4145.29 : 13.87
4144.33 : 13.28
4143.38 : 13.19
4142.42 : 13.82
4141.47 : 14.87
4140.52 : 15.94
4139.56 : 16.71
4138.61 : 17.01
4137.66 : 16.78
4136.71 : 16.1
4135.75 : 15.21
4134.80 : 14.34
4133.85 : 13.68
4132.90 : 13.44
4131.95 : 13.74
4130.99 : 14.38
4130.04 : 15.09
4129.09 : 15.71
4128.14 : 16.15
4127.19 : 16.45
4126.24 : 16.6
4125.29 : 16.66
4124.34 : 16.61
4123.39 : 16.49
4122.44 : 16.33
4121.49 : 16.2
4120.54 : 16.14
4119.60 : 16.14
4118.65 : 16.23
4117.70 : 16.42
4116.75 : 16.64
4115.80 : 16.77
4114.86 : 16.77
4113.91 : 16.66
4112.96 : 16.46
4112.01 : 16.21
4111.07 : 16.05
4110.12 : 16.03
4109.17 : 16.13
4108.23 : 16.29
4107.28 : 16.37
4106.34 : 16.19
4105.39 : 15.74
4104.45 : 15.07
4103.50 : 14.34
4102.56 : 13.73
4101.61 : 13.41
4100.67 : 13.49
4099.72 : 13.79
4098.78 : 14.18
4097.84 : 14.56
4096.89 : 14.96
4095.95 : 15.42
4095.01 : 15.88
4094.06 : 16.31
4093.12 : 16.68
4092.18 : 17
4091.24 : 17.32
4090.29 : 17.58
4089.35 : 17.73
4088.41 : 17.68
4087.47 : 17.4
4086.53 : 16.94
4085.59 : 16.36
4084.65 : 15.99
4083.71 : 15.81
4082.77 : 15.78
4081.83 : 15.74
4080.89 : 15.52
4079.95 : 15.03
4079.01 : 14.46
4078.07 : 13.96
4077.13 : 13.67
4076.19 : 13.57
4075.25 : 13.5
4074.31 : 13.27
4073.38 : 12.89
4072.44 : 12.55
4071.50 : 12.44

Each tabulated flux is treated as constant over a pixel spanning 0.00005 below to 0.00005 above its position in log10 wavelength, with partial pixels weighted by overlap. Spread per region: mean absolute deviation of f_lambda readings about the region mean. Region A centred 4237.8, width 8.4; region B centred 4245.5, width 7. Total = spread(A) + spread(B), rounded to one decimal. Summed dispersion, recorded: 1.6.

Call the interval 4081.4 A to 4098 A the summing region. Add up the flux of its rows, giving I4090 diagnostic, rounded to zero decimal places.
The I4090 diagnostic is 295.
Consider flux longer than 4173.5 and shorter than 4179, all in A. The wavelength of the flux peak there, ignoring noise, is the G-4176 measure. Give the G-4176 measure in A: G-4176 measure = 4178.83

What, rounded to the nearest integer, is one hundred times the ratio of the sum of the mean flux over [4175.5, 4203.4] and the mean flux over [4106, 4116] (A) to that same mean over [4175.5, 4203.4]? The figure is 212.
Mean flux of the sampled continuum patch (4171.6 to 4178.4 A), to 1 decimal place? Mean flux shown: 14.7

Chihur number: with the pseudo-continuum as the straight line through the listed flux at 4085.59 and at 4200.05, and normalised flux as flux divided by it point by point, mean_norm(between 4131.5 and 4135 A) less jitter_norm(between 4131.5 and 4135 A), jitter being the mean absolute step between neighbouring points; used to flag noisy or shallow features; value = 0.91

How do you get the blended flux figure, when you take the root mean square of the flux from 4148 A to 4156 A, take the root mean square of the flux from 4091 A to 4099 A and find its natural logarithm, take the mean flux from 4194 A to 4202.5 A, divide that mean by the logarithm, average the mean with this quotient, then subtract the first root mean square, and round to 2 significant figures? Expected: -5.9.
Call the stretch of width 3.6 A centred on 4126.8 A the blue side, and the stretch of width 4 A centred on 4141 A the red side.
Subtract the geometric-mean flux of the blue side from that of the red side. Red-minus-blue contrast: -1.2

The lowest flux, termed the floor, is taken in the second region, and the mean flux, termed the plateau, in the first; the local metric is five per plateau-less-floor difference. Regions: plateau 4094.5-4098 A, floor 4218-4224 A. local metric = 2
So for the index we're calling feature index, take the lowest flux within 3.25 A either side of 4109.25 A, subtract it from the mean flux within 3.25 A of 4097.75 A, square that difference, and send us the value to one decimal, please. 2.0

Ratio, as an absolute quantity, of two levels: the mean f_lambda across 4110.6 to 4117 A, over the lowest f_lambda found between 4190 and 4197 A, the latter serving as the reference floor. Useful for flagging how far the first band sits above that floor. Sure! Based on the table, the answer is 1.17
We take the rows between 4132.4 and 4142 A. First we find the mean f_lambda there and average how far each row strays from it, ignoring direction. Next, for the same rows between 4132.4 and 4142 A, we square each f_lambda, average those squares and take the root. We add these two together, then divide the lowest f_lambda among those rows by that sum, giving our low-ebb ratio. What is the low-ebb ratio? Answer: 0.81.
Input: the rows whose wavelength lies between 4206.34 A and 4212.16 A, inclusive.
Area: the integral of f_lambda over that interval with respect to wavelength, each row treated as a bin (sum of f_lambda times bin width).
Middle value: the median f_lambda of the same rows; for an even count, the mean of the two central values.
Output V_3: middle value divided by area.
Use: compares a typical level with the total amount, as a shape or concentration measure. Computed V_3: 0.17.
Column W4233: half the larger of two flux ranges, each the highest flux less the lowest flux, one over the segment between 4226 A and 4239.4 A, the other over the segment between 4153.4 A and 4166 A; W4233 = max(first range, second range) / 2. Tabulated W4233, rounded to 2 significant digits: 2.5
